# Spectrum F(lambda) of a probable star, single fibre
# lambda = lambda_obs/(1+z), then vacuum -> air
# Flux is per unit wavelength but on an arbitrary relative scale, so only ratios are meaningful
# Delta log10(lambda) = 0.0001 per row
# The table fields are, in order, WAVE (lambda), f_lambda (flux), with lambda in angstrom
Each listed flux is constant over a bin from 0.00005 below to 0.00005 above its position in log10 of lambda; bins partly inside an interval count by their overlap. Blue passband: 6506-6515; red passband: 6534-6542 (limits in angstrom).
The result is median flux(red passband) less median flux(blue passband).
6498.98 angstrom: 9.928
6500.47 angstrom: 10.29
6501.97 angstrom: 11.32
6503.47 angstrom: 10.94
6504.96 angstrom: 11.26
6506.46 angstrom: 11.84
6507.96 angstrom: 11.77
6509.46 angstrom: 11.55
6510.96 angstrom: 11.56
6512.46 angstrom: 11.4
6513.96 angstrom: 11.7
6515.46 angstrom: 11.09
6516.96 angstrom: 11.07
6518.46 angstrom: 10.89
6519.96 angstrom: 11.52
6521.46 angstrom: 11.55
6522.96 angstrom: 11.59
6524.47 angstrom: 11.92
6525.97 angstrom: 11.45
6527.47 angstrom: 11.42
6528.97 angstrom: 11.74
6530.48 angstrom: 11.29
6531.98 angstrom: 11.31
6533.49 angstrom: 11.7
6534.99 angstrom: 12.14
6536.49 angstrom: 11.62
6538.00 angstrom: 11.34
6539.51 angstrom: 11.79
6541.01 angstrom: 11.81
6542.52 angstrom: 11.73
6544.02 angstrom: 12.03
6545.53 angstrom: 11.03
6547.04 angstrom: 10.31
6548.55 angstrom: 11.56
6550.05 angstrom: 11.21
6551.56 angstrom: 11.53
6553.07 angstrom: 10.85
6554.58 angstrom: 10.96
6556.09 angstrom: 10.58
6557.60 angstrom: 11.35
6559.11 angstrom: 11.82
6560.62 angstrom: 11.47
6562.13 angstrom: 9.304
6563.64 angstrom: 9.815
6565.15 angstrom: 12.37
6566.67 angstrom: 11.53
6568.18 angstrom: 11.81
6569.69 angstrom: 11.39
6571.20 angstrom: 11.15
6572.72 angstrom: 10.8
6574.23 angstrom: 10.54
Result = 0.16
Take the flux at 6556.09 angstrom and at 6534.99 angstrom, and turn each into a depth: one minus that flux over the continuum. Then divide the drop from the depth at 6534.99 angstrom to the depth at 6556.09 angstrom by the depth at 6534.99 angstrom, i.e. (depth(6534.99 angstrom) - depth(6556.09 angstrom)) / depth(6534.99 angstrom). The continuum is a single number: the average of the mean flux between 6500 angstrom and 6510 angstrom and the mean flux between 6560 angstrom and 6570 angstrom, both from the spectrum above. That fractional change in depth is 1.6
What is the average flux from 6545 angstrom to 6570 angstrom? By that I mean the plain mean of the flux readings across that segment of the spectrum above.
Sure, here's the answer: 11.1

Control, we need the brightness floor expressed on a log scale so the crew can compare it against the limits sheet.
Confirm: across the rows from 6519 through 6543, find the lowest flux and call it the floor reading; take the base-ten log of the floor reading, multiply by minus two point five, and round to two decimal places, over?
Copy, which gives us -2.63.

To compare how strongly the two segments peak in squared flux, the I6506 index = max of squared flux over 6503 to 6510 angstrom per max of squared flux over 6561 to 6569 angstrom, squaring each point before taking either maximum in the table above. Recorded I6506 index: 0.92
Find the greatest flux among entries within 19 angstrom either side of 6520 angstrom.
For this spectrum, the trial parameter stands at 12.14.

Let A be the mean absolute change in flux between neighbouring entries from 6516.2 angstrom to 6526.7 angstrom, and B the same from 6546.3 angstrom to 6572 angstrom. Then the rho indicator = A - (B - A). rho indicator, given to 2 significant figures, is -0.17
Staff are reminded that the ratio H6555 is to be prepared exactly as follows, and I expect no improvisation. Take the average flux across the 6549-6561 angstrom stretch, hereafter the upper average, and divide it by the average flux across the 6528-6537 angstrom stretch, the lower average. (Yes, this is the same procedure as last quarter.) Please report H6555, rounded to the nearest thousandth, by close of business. 0.965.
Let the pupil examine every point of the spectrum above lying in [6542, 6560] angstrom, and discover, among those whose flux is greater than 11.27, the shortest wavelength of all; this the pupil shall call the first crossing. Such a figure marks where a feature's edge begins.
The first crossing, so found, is 6542.52 angstrom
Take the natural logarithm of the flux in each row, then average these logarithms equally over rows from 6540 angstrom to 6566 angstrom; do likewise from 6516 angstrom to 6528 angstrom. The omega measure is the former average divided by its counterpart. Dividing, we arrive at 0.99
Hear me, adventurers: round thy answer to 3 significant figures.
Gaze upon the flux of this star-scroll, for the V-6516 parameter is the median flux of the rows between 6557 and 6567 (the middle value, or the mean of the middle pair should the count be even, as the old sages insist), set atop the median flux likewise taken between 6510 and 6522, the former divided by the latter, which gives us 1.00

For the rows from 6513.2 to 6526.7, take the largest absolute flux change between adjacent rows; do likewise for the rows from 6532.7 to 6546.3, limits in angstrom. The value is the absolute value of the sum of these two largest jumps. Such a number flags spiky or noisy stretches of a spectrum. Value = 1.6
